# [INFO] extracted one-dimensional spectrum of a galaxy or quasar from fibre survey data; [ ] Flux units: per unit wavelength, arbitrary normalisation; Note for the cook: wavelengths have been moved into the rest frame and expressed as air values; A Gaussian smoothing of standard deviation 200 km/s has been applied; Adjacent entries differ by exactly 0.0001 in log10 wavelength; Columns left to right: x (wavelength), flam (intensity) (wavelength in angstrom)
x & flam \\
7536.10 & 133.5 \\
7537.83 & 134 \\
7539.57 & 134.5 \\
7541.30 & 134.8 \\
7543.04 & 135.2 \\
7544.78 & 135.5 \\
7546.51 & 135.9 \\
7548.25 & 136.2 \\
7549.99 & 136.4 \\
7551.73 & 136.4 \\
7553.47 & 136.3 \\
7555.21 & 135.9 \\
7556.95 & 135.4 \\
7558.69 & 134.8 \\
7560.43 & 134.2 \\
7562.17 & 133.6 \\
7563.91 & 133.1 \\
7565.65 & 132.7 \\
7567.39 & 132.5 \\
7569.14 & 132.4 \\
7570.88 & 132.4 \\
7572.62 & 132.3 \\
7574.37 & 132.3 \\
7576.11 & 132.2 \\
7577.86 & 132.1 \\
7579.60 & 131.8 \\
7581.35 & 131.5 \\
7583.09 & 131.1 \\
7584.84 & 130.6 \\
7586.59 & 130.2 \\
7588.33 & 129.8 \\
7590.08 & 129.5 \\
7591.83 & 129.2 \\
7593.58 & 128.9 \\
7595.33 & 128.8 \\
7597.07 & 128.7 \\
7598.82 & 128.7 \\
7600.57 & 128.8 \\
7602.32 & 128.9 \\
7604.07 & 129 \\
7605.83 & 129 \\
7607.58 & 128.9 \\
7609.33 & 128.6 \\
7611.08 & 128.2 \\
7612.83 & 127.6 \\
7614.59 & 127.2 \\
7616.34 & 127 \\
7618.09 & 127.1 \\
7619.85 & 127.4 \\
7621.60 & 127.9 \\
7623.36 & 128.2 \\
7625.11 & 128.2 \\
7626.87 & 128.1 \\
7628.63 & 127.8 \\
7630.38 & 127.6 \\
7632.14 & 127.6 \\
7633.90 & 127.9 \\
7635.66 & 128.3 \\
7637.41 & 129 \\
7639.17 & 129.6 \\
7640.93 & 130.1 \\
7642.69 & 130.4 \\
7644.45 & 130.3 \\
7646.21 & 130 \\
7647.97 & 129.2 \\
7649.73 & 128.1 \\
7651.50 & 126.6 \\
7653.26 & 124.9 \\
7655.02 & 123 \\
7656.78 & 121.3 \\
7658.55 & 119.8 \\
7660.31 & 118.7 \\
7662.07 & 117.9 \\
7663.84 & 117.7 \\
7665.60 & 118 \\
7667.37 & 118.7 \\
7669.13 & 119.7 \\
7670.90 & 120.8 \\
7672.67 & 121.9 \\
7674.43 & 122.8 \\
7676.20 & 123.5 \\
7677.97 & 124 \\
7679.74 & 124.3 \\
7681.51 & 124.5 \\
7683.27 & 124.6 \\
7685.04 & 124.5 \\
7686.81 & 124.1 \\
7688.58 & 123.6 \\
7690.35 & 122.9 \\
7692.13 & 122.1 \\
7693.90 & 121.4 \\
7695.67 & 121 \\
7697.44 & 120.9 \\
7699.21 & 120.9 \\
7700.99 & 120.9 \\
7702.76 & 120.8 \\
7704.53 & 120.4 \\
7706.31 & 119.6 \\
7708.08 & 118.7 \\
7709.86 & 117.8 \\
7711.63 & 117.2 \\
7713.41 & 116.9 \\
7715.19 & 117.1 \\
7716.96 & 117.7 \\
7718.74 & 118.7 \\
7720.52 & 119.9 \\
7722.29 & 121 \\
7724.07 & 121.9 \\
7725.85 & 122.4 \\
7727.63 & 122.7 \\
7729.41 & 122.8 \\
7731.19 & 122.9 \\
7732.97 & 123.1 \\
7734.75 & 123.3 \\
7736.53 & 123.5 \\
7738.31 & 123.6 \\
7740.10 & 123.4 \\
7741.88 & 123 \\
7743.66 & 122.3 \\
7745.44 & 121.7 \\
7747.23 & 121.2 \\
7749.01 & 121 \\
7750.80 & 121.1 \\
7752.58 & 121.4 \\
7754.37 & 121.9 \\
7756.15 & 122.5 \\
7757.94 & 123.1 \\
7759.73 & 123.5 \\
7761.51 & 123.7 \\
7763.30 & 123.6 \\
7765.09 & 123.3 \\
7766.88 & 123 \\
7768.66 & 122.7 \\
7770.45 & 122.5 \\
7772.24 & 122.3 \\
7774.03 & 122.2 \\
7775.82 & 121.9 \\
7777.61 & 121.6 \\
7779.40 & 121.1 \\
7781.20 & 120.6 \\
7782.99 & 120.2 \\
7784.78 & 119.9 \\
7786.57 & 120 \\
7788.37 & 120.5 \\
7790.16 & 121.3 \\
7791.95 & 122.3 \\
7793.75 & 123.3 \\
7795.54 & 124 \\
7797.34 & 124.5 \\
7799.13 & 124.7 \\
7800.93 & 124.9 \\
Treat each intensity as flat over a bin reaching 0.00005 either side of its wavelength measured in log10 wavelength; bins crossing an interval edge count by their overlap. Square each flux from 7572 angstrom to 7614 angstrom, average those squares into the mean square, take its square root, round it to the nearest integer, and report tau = 130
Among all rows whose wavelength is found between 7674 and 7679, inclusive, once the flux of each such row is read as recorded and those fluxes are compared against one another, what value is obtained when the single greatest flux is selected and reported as 124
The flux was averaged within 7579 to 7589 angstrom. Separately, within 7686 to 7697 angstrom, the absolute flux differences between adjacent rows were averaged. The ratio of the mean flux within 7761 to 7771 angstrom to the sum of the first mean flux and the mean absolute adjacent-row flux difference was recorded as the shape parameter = 0.937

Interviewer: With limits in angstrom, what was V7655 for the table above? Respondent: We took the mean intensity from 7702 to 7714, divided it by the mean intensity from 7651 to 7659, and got 0.96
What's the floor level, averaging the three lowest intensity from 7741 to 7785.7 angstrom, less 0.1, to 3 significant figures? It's 120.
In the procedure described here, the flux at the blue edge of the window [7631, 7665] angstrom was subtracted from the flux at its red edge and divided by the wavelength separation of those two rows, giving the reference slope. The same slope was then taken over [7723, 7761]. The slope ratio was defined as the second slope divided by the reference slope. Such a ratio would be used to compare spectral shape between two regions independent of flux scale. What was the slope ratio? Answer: -0.1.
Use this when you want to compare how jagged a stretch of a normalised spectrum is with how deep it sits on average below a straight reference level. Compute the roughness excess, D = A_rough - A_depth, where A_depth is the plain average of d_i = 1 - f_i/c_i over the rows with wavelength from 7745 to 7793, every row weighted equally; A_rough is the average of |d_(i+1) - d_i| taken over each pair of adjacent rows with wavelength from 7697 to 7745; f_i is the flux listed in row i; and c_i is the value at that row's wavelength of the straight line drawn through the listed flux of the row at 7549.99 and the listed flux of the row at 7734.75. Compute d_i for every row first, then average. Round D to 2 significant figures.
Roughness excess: 0.012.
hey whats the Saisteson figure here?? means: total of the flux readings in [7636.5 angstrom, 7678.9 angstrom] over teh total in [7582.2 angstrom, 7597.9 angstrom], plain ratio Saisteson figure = 2.6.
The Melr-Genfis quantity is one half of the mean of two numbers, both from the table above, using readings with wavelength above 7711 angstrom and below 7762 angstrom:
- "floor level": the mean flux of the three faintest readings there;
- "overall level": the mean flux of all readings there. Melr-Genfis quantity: 60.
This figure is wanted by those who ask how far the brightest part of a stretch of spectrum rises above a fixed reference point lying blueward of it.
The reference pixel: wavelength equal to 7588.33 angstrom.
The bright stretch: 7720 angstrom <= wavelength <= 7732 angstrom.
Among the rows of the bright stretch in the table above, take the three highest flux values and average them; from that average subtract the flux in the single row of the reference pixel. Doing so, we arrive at -7.0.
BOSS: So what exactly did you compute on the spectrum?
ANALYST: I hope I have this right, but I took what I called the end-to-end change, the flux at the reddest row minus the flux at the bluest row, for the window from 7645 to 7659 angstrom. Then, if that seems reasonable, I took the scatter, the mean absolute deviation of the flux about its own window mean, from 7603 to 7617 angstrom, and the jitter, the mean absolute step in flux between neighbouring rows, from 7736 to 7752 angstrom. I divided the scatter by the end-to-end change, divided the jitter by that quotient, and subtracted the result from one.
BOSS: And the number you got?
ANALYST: 6.2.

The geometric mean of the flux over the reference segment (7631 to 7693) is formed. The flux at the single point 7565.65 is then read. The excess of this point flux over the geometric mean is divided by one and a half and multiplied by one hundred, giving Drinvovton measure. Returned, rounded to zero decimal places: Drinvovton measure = 564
